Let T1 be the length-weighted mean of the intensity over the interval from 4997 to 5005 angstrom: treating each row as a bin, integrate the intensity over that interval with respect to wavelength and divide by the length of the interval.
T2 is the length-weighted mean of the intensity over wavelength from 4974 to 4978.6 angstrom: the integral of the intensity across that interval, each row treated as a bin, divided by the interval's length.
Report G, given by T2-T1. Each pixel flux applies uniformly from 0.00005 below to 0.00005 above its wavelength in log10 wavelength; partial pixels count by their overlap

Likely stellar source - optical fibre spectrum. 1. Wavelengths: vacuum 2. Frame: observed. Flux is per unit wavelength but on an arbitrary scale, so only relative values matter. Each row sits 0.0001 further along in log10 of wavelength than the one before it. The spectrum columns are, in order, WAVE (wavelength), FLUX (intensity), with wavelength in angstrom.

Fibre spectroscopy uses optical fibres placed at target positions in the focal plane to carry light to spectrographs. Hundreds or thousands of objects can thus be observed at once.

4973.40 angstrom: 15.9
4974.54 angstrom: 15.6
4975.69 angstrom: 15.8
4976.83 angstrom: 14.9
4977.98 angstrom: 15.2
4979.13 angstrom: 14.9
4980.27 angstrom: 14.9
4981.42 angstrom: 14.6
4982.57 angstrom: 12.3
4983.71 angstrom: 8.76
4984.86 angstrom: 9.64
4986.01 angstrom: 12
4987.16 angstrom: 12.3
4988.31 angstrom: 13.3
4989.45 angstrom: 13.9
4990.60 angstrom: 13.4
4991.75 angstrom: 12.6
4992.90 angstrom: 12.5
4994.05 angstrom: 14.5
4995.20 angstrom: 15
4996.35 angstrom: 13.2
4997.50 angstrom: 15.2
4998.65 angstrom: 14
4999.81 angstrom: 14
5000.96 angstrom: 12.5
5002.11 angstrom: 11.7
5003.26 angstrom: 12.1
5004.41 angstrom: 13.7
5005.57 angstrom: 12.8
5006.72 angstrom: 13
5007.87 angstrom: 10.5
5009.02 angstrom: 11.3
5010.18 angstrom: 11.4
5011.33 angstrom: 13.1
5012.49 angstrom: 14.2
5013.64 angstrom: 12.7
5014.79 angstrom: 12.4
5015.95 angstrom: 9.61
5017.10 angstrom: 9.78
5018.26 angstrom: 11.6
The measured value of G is 2.1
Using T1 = 13.3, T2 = 15.3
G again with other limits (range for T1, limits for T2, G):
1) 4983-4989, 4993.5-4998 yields 3.2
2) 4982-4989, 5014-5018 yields -0.7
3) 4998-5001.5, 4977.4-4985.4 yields -0.6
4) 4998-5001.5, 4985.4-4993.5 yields -0.7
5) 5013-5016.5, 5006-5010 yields 0.0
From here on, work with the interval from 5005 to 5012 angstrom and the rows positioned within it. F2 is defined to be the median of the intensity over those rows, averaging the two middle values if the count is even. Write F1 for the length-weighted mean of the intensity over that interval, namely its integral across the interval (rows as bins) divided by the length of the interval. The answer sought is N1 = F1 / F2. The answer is 1.00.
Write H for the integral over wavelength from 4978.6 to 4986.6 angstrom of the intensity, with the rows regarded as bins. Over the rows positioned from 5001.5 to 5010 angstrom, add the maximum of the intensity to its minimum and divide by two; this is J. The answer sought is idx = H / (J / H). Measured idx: 817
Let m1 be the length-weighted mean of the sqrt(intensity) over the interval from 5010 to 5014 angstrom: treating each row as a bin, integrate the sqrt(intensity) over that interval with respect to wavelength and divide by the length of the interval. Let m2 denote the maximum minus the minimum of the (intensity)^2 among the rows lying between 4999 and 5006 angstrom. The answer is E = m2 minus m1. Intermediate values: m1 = 3.61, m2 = 59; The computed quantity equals 56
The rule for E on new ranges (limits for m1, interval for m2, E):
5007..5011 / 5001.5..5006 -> 47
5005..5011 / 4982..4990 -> 113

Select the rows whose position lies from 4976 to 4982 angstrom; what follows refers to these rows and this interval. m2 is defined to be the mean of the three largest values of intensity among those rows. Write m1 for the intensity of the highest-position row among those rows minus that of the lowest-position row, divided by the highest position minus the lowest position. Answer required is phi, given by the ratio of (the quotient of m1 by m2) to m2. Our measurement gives -0.0003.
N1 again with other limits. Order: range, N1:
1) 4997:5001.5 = 0.99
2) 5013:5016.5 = 0.94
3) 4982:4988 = 0.93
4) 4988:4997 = 1.02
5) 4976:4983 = 0.98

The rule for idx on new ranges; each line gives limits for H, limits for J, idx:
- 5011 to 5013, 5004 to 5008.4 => 62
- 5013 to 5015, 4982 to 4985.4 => 61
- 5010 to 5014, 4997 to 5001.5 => 196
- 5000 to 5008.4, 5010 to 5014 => 851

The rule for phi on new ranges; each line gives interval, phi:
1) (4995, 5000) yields -0.0010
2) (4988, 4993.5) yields -0.0010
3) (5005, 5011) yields -0.0020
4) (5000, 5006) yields 0.0004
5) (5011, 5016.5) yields -0.0042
